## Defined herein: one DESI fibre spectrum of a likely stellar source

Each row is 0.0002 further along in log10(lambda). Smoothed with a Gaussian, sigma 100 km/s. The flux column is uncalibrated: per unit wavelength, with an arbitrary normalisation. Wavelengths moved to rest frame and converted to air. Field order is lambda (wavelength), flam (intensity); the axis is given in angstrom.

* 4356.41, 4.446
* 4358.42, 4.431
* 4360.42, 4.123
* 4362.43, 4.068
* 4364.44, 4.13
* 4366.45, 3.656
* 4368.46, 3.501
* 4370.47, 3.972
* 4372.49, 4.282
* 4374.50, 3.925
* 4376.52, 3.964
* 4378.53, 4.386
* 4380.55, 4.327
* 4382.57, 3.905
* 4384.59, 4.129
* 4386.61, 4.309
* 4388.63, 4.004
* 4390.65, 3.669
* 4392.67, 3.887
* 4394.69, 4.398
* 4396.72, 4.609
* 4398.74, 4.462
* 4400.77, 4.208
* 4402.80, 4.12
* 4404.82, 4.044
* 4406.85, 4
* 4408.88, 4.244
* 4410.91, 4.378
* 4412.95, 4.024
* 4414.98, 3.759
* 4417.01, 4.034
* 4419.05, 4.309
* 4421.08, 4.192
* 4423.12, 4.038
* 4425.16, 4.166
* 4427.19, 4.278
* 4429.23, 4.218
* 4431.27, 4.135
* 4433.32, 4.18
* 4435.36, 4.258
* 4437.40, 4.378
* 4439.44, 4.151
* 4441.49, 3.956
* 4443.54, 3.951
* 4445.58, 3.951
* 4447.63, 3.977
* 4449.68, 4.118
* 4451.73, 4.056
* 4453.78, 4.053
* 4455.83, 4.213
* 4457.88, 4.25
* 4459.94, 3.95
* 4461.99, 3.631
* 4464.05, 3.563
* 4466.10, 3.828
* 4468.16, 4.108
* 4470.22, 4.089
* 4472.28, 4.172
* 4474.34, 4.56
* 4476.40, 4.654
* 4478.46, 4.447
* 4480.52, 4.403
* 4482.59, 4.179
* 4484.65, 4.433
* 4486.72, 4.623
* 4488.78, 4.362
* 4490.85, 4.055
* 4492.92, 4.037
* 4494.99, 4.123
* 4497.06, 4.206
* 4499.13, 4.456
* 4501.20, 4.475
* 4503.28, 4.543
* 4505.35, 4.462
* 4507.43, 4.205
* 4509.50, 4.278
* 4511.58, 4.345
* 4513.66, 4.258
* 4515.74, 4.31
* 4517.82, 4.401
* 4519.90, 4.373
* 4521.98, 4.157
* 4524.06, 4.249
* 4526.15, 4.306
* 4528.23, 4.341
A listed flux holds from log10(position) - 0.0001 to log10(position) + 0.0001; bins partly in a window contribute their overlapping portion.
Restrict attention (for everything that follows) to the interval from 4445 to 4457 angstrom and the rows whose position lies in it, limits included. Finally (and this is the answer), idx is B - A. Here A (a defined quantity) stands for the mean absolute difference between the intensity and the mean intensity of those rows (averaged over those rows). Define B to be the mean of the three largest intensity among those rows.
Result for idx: 4.06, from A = 0.07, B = 4.13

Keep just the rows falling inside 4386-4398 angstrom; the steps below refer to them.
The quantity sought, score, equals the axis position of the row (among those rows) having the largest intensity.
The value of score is 4396.72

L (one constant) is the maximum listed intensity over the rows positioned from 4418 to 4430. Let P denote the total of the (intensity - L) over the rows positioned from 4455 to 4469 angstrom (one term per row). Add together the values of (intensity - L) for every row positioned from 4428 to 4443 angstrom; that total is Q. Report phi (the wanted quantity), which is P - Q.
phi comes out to -1.7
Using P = -2.6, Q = -0.9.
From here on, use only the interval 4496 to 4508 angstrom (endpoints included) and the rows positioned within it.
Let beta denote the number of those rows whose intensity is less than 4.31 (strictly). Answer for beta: 2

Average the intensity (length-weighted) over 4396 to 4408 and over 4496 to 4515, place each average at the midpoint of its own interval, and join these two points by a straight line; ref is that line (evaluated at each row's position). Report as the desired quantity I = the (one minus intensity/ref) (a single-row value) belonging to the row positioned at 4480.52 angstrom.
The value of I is -0.02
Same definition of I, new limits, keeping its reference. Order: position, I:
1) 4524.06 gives 0.03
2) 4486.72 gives -0.07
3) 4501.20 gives -0.03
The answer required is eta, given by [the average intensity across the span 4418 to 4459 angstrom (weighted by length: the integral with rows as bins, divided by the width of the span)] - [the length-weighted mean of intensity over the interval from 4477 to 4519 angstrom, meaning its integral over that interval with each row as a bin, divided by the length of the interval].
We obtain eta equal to -0.19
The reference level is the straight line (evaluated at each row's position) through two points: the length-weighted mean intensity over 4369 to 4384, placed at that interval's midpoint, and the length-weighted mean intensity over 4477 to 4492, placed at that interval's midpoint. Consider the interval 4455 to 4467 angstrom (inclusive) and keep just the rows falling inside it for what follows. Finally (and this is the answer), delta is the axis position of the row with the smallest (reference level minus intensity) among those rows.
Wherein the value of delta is 4457.88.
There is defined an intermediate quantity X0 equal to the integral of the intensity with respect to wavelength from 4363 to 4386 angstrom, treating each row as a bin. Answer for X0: 92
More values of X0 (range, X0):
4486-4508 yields 95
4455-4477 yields 90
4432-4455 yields 94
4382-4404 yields 92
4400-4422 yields 91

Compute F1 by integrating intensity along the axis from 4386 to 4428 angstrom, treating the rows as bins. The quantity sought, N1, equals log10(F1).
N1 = 2.24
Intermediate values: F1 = 174.2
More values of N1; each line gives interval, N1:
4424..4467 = 2.24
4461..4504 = 2.26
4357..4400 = 2.25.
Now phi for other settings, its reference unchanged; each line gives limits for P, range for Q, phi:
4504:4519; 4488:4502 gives 0.5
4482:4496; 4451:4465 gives 2.1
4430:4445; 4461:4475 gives 1.1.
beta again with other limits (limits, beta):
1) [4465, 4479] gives 4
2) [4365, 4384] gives 7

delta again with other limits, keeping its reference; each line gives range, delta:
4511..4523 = 4517.82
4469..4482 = 4476.40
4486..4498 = 4486.72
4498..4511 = 4503.28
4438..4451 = 4439.44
